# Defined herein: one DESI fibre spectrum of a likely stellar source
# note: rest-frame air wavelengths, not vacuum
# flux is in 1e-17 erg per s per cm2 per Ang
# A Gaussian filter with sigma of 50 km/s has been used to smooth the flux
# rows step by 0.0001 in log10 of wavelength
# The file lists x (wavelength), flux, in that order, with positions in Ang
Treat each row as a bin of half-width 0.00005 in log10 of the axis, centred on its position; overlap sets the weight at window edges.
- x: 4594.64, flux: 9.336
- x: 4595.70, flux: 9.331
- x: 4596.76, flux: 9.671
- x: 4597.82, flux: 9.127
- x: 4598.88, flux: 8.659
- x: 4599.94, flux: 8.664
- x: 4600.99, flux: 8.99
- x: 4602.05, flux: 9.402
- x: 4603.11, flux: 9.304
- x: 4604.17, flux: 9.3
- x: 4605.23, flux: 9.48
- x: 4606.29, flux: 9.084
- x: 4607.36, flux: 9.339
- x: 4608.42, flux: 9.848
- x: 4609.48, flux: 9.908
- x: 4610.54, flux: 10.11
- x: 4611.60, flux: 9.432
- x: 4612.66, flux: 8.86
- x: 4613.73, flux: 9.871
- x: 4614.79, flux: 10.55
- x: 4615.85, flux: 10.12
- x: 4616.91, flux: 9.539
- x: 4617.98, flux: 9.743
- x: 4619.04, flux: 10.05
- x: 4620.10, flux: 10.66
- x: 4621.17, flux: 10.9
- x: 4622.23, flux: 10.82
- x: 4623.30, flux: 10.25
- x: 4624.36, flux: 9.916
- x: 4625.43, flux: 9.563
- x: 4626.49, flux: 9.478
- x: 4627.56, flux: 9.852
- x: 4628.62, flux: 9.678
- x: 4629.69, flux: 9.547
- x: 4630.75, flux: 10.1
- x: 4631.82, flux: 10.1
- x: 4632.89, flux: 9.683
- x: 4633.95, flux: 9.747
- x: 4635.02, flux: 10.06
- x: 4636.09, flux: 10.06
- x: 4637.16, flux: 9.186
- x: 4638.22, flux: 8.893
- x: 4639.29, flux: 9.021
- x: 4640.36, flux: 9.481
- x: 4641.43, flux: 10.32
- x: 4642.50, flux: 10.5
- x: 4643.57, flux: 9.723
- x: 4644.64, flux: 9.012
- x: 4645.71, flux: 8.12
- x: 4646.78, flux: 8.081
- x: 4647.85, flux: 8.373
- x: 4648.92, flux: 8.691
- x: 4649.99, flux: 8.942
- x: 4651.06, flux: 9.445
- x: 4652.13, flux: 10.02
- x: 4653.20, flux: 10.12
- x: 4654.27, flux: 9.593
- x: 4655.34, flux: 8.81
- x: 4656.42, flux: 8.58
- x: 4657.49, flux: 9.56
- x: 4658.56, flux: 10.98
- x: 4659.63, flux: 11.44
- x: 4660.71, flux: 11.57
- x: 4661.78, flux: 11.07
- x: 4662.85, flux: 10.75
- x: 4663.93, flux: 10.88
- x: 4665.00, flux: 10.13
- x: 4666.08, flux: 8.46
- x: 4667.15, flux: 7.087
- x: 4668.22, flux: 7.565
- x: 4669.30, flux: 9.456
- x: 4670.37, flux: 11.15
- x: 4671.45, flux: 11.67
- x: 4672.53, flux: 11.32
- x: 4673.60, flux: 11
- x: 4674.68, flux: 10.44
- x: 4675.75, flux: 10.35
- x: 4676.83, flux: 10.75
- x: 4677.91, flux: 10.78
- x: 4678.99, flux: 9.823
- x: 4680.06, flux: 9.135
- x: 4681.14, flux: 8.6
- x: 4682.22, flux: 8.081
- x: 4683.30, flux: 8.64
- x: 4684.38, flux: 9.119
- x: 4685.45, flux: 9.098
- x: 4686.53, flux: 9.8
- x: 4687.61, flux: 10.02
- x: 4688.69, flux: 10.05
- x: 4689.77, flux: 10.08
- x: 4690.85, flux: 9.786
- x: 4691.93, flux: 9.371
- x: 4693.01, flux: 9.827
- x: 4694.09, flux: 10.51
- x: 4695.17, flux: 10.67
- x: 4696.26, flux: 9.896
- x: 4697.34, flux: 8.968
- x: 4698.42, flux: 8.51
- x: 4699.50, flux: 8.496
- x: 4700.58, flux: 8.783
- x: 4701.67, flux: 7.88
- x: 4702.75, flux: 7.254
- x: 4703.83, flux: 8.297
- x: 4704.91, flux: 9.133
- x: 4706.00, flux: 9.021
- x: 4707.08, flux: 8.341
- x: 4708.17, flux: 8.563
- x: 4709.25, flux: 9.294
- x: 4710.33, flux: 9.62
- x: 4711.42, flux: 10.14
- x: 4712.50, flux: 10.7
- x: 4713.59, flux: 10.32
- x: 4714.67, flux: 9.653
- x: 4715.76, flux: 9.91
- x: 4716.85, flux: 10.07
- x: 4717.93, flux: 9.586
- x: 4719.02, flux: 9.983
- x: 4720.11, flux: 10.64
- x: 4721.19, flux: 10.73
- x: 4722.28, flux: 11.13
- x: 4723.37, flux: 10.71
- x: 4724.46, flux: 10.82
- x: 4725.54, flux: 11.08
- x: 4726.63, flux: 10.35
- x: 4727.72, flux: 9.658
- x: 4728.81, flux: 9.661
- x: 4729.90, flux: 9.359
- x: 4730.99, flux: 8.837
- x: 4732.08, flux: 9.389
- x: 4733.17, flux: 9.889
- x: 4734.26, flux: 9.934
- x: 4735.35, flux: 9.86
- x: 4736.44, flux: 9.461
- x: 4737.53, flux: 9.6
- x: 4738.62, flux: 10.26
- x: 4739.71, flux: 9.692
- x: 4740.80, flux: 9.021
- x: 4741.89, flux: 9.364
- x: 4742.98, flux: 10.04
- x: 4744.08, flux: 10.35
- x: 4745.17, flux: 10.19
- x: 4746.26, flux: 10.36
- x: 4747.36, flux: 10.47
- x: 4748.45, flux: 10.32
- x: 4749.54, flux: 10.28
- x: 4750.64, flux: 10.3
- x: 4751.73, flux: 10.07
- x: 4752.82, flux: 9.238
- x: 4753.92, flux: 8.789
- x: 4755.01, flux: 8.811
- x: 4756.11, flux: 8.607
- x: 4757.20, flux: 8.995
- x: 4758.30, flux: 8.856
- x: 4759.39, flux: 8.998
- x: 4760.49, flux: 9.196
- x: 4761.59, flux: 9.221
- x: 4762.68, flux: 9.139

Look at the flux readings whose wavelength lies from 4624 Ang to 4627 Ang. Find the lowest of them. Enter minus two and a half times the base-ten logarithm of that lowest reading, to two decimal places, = -2.44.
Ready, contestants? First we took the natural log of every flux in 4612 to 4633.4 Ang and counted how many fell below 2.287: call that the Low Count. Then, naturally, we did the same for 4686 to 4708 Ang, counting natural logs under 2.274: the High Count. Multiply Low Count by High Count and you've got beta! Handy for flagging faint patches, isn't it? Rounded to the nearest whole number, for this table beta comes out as 88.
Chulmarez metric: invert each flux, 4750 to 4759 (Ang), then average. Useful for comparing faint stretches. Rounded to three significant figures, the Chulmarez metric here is 0.109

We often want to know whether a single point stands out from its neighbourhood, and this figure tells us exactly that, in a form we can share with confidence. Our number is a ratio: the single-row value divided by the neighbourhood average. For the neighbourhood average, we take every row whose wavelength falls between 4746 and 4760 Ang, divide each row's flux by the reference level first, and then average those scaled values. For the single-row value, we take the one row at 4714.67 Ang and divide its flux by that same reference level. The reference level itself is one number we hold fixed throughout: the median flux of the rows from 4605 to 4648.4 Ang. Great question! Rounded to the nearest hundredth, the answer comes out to 1.01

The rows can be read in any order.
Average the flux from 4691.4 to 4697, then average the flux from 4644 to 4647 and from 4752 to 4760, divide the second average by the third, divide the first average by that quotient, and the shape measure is 10.6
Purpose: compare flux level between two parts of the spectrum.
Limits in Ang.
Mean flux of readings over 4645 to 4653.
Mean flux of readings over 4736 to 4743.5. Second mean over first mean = 1.09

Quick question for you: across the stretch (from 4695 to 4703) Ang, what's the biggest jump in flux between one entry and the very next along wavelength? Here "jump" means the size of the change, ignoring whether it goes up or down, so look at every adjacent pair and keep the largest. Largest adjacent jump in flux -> 0.93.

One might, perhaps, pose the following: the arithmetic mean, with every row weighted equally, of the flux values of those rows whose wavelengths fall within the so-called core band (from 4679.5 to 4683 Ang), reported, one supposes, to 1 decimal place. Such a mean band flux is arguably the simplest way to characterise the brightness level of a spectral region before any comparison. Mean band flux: 8.6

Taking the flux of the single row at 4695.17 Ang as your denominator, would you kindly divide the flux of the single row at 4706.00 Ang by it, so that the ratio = 0.85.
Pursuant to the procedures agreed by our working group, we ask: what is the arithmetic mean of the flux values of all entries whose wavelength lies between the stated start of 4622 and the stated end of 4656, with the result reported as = 9.5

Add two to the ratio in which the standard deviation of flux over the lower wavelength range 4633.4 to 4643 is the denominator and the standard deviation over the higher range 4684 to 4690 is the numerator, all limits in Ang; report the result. 2.8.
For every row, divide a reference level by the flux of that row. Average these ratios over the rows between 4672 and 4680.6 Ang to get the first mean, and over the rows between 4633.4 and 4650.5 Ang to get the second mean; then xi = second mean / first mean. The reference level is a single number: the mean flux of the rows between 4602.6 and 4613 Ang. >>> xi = 1.13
